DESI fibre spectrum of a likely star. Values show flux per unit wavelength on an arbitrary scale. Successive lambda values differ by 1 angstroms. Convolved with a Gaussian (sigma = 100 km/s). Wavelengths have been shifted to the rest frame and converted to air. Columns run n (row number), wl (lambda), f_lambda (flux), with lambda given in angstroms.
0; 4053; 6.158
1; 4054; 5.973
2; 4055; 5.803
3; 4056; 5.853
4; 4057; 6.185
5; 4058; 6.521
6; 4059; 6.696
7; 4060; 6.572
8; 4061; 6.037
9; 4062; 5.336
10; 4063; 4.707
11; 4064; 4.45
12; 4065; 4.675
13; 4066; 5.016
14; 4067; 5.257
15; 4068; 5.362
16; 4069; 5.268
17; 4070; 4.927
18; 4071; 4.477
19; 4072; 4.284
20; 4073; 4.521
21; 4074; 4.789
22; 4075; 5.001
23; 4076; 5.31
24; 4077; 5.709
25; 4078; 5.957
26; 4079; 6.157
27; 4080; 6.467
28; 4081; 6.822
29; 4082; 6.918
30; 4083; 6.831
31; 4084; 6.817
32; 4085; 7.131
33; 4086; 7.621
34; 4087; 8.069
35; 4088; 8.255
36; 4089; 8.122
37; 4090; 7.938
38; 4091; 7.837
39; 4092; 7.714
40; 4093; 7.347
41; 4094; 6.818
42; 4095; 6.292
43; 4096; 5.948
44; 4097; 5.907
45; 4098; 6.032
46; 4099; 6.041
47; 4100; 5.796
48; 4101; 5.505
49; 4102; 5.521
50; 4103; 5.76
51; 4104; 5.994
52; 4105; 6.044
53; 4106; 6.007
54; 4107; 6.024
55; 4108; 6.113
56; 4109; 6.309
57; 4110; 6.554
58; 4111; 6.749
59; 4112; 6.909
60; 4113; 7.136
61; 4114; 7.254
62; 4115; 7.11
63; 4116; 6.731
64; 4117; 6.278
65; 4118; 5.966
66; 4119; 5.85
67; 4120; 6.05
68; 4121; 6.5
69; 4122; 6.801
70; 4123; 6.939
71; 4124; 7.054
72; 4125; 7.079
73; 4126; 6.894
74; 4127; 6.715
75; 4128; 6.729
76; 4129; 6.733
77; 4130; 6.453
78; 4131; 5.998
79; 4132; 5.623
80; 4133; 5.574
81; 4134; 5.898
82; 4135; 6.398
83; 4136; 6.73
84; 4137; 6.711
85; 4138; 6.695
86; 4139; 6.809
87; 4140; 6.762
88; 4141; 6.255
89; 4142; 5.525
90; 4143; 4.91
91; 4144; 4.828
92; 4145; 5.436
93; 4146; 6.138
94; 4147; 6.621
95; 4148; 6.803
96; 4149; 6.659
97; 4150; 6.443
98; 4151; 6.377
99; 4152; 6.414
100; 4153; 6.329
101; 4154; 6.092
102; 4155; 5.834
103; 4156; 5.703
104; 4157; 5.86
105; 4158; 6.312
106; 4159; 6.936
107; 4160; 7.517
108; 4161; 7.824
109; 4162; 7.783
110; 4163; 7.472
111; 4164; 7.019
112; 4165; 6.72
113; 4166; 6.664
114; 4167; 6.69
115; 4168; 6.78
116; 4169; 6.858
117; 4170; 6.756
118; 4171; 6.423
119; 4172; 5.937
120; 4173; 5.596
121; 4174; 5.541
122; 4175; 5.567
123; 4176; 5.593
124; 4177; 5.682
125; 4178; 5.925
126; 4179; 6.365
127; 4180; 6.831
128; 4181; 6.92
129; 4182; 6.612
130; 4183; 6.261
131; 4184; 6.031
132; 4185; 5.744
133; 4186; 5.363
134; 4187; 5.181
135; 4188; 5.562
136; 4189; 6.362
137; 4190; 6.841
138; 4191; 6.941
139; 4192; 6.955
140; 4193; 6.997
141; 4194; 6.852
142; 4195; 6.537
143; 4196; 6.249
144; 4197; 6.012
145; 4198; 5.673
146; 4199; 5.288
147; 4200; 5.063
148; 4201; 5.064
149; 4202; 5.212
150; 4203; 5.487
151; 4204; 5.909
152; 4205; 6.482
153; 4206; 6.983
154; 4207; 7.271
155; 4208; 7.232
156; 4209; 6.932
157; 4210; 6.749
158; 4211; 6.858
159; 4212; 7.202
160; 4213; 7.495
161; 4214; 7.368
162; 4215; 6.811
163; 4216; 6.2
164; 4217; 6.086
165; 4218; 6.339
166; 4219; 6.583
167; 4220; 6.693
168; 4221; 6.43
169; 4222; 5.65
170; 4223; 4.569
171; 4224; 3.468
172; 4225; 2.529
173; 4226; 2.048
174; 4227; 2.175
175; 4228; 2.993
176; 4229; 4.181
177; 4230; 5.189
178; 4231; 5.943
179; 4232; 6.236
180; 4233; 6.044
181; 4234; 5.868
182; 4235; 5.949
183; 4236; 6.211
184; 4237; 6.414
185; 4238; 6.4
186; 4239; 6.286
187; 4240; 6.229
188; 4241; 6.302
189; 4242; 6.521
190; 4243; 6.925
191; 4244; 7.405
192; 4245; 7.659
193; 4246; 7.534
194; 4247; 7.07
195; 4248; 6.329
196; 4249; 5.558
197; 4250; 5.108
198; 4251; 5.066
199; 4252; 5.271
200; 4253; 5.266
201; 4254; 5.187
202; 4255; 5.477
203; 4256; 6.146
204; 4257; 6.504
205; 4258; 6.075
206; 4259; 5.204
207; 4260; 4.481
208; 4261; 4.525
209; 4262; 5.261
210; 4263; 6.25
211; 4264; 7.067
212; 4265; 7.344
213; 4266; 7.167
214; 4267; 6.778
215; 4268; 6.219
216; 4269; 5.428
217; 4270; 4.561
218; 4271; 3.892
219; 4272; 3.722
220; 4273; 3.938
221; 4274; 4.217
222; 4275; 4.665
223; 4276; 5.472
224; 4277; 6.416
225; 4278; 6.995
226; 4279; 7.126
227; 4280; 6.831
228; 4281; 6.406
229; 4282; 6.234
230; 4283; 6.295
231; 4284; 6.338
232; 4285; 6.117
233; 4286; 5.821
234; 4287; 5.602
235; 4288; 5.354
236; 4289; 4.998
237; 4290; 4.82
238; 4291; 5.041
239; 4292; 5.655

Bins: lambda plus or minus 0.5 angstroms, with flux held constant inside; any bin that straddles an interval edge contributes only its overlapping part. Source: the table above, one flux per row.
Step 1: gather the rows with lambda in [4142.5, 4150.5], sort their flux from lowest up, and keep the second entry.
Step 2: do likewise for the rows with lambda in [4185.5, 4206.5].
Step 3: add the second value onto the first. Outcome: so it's 10.0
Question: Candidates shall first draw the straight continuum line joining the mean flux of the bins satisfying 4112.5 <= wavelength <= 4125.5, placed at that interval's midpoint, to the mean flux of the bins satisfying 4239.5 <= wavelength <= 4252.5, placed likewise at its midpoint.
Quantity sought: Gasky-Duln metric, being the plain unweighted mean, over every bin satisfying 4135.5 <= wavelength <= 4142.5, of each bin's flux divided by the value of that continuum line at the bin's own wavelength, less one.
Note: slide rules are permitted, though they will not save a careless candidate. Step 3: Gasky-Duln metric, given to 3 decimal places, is -0.020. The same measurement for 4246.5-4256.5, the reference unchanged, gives -0.113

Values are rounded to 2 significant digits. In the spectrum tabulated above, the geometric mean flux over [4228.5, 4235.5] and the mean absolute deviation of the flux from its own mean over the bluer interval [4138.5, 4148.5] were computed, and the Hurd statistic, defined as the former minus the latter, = 4.9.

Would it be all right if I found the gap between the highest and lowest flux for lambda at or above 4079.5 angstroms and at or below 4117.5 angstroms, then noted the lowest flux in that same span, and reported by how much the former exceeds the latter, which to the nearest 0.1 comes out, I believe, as -2.8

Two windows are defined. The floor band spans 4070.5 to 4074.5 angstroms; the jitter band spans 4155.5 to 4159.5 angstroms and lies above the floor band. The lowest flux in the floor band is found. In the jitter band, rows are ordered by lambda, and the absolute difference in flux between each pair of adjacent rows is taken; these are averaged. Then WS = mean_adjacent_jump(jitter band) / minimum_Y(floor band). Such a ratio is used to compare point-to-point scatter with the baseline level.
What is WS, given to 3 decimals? 0.096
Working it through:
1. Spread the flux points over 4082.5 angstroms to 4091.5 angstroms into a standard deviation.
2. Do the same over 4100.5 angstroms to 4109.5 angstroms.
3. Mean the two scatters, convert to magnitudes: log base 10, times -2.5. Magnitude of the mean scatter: 1.0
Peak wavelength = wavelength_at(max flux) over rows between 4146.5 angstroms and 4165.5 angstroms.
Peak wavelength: 4161 angstroms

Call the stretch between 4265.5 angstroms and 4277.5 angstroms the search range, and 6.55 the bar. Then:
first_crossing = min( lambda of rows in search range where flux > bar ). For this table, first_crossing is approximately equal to 4266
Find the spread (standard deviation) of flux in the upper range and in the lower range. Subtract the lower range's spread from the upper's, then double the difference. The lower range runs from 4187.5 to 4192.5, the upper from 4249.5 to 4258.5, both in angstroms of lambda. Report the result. -0.1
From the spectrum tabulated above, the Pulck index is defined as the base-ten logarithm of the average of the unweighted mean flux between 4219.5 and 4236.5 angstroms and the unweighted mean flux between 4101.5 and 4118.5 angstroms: 0.75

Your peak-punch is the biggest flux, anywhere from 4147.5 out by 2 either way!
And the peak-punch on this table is 6.803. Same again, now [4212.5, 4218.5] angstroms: 7.495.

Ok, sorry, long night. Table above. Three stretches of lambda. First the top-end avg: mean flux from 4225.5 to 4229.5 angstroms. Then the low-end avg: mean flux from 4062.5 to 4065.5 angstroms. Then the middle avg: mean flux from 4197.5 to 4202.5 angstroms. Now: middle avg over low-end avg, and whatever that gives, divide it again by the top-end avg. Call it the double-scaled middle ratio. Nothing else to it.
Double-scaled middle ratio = 0.40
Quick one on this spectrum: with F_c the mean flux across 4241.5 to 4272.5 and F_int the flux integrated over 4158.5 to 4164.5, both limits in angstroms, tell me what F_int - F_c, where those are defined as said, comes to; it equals 39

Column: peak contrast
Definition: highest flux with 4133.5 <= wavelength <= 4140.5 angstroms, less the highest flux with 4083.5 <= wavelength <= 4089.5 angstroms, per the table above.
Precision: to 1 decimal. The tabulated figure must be -1.4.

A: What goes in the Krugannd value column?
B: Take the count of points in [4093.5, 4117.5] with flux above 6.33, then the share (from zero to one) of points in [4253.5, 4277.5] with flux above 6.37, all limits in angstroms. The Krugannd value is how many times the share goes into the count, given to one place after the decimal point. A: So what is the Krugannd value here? 32.0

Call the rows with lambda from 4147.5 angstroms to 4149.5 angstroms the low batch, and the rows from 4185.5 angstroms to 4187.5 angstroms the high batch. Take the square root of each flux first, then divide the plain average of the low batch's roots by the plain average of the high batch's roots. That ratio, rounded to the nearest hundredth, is 1.13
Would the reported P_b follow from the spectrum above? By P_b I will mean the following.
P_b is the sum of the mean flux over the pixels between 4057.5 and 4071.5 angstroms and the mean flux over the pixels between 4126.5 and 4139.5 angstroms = 11.8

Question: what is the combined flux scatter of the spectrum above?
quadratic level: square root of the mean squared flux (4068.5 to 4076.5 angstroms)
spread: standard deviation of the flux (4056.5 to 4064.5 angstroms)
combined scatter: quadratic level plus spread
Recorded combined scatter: 5.7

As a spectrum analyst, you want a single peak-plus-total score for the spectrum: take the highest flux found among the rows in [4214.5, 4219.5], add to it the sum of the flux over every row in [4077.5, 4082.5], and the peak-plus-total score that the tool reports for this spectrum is 39.1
